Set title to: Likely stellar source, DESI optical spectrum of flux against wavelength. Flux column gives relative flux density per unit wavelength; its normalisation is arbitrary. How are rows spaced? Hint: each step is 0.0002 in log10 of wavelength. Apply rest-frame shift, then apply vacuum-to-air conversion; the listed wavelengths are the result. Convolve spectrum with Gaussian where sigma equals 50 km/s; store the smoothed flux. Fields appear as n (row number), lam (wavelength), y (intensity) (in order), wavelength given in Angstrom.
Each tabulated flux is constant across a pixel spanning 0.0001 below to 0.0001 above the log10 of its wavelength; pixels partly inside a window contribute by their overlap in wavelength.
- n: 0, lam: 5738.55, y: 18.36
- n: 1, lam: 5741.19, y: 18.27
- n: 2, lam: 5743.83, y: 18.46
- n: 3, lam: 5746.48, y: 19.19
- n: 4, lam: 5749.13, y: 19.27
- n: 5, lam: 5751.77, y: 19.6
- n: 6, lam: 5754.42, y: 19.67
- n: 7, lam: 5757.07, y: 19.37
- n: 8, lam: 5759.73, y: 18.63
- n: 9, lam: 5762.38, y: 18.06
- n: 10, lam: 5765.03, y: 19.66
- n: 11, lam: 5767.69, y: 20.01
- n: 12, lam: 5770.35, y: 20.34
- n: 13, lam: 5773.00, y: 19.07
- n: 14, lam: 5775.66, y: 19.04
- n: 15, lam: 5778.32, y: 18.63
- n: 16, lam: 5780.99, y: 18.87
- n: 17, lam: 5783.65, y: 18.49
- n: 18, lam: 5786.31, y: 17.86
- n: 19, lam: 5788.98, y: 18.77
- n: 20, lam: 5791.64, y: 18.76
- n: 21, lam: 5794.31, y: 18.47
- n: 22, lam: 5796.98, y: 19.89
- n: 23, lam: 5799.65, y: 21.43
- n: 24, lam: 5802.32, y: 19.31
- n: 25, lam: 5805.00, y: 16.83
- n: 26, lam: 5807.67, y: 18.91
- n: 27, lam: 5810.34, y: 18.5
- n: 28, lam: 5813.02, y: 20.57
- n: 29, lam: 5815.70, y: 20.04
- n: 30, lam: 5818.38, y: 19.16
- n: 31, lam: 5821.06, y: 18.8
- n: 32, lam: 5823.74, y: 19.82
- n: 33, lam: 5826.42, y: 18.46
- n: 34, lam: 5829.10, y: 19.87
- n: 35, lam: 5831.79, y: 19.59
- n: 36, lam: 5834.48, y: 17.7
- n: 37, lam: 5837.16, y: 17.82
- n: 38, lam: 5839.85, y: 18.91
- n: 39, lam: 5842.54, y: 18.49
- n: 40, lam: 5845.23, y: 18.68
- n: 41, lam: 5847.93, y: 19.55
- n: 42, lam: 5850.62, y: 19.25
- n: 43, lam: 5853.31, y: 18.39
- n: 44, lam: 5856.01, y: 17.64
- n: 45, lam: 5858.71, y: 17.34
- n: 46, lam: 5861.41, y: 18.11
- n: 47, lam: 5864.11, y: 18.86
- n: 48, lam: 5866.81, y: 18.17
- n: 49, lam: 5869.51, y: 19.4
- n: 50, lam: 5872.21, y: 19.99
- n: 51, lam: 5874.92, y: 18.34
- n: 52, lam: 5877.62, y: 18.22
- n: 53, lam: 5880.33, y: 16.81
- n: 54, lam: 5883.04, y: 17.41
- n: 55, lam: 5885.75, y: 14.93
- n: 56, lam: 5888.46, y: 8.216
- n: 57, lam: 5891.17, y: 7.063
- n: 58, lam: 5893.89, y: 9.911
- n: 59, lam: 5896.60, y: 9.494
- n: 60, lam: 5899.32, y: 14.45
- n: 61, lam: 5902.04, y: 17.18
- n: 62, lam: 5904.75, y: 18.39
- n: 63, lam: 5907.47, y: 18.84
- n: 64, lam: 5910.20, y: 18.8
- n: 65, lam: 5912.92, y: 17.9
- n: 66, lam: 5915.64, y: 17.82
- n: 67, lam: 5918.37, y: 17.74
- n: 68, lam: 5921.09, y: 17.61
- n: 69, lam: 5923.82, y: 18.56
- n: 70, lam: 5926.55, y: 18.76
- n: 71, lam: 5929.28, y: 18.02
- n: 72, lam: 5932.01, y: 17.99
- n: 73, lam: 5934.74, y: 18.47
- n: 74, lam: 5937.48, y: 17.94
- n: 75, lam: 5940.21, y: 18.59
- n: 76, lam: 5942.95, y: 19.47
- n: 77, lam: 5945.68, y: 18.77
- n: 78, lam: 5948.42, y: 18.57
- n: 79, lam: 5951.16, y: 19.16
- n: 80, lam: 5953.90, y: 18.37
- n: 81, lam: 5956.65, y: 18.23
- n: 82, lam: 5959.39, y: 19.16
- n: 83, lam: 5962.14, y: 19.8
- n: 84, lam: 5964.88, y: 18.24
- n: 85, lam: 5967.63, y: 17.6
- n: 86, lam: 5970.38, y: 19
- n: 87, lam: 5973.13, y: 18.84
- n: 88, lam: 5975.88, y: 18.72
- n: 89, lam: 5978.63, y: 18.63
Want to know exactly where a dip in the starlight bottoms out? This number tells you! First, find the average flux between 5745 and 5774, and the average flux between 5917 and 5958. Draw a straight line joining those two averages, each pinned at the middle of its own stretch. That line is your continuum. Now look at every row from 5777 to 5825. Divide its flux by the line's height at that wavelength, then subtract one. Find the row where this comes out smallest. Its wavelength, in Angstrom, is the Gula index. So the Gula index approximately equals 5805.00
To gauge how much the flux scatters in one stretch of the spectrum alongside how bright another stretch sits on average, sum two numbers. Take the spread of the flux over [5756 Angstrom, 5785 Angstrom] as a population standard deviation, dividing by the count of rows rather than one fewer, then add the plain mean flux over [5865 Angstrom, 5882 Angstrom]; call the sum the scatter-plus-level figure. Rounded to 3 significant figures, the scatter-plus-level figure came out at 19.1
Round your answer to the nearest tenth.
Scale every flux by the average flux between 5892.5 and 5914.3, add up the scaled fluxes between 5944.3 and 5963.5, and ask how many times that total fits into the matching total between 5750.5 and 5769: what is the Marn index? 1.0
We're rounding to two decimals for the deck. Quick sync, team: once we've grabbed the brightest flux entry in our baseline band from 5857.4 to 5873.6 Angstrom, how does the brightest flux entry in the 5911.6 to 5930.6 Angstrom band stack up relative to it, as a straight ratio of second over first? 0.94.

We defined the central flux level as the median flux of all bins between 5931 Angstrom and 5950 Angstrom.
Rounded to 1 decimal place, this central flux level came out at 18.6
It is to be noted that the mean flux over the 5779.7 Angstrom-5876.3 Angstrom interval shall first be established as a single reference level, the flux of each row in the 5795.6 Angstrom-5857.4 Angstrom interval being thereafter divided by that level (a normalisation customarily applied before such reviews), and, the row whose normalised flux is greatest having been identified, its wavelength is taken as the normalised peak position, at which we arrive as 5799.65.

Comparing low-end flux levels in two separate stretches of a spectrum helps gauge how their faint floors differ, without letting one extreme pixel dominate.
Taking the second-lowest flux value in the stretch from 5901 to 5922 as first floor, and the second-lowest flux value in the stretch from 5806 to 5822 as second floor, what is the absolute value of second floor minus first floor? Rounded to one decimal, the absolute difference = 1.2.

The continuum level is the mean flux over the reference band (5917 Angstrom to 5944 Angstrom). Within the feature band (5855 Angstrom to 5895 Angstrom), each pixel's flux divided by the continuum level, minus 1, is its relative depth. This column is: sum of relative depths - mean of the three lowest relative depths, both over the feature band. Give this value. -1.3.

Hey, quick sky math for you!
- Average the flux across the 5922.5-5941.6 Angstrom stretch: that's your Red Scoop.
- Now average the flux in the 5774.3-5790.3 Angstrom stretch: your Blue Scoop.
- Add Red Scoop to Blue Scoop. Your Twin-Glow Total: 36.9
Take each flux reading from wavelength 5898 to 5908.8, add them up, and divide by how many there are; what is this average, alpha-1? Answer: 17.2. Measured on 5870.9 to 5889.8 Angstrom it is 16.3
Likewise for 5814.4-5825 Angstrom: 19.5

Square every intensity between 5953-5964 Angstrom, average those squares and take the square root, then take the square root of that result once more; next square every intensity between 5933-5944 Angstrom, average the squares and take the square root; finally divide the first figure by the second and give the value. 0.233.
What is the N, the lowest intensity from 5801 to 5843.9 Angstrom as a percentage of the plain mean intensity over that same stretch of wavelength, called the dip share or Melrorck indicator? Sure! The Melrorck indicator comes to 89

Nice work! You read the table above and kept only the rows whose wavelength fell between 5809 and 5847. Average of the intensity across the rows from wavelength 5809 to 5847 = 19.03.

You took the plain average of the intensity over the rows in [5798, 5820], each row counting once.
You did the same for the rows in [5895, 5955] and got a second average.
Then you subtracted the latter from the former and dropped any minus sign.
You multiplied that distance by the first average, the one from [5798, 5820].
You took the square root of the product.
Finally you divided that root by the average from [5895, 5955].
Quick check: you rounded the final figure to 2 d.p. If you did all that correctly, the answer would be 0.31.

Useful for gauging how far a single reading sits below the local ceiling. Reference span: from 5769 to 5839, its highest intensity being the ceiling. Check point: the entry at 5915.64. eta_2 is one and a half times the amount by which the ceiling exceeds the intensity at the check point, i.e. 5.4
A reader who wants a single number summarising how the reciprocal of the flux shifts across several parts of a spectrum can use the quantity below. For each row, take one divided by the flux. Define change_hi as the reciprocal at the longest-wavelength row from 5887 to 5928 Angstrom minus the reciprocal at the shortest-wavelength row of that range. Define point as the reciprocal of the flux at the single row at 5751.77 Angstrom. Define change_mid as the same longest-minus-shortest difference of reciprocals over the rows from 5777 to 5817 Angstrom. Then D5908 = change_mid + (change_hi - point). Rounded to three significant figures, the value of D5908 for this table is -0.123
